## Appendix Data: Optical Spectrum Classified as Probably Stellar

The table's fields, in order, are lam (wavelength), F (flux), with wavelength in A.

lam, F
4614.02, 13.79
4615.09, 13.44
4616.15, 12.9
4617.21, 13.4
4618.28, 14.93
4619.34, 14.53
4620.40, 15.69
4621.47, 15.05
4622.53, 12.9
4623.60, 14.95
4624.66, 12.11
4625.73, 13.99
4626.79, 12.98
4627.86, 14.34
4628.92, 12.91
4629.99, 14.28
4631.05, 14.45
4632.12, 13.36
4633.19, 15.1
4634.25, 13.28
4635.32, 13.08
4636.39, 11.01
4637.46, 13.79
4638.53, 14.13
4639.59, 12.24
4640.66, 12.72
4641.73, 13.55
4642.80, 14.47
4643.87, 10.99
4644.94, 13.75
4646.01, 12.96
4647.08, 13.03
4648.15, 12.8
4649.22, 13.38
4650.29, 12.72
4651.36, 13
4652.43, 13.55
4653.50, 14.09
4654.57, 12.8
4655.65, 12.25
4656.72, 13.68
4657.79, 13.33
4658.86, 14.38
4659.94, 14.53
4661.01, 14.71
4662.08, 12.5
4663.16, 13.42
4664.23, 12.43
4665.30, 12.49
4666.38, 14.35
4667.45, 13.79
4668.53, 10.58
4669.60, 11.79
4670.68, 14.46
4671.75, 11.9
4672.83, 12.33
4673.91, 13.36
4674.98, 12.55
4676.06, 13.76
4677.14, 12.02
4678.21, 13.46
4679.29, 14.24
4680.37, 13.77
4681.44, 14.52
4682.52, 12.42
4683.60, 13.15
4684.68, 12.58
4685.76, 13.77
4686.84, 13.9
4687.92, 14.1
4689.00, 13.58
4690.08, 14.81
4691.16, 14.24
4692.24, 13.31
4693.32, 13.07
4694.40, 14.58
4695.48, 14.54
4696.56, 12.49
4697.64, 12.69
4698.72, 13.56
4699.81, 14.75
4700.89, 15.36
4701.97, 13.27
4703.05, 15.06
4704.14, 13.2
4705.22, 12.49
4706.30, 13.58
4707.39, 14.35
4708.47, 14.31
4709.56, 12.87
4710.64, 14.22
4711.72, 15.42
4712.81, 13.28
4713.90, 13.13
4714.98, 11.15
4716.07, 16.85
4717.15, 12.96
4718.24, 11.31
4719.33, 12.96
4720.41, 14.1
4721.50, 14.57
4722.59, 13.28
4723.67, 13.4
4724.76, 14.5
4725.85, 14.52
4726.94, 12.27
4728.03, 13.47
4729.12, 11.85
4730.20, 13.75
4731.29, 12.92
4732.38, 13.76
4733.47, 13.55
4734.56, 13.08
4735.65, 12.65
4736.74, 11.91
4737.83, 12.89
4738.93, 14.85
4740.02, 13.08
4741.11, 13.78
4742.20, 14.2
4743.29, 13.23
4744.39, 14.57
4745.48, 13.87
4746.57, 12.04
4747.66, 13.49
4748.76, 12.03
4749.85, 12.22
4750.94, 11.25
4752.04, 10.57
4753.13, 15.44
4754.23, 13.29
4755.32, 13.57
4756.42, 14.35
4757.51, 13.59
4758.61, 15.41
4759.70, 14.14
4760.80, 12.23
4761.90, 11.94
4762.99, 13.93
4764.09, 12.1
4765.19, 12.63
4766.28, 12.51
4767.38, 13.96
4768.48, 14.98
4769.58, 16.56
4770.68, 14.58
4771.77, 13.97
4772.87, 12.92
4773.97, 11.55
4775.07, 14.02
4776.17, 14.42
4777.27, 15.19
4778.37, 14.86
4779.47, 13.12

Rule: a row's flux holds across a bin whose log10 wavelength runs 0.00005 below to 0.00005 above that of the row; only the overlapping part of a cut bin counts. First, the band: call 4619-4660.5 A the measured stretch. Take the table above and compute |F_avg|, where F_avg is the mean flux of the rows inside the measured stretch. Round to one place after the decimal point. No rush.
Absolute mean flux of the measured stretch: 13.5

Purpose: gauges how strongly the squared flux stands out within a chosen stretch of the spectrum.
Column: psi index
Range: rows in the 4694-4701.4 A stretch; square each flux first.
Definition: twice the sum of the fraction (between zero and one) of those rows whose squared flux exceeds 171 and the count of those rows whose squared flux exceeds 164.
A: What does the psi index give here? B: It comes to 11.4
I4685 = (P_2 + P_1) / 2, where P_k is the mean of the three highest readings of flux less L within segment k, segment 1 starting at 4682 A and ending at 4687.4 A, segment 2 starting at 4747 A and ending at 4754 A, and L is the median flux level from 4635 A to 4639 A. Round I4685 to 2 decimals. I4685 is 0.23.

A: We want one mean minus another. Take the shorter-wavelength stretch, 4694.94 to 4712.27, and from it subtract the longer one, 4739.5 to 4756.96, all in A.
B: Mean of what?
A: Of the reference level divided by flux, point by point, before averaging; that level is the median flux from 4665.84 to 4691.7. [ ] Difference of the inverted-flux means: -0.06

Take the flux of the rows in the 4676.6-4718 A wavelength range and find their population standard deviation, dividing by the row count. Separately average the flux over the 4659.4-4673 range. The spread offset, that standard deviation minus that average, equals -12.0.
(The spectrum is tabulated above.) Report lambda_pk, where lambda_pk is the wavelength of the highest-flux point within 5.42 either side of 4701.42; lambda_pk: 4700.89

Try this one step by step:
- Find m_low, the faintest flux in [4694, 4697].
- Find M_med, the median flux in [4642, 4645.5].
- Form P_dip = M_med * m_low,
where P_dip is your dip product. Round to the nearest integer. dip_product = 172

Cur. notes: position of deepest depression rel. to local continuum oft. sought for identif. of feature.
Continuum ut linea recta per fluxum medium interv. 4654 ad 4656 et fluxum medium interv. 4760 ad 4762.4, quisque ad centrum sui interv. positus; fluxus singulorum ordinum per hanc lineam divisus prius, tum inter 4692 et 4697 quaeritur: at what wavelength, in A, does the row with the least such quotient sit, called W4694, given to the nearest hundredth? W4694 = 4696.56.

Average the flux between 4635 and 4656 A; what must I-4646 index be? 13.0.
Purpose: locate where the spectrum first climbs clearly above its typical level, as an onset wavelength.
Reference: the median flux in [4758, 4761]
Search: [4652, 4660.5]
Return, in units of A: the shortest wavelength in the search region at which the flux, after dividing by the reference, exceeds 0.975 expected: 4653.50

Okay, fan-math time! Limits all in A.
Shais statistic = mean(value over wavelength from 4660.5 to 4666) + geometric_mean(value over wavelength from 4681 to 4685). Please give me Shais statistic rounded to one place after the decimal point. 26.3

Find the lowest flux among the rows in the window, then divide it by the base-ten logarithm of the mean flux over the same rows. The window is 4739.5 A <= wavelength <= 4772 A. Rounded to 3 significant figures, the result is 9.36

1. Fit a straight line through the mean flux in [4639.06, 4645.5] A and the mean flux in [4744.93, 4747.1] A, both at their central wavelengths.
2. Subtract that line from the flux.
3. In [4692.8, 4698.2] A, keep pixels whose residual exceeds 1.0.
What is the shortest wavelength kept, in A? 4694.40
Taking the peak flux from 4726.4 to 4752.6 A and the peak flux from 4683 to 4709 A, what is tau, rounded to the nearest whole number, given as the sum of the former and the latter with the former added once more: 45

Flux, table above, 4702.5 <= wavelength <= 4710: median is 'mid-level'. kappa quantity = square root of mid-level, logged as 3.69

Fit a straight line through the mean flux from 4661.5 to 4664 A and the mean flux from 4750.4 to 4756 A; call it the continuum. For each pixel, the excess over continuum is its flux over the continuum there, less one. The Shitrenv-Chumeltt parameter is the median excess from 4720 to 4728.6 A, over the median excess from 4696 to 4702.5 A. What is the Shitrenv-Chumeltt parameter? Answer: 1.8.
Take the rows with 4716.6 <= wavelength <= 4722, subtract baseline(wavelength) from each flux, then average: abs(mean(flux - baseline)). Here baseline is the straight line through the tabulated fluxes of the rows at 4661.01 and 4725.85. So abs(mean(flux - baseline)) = 1.36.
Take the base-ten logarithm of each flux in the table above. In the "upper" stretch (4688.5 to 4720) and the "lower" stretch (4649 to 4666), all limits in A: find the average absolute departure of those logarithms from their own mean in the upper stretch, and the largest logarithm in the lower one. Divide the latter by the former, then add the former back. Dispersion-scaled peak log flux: 38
